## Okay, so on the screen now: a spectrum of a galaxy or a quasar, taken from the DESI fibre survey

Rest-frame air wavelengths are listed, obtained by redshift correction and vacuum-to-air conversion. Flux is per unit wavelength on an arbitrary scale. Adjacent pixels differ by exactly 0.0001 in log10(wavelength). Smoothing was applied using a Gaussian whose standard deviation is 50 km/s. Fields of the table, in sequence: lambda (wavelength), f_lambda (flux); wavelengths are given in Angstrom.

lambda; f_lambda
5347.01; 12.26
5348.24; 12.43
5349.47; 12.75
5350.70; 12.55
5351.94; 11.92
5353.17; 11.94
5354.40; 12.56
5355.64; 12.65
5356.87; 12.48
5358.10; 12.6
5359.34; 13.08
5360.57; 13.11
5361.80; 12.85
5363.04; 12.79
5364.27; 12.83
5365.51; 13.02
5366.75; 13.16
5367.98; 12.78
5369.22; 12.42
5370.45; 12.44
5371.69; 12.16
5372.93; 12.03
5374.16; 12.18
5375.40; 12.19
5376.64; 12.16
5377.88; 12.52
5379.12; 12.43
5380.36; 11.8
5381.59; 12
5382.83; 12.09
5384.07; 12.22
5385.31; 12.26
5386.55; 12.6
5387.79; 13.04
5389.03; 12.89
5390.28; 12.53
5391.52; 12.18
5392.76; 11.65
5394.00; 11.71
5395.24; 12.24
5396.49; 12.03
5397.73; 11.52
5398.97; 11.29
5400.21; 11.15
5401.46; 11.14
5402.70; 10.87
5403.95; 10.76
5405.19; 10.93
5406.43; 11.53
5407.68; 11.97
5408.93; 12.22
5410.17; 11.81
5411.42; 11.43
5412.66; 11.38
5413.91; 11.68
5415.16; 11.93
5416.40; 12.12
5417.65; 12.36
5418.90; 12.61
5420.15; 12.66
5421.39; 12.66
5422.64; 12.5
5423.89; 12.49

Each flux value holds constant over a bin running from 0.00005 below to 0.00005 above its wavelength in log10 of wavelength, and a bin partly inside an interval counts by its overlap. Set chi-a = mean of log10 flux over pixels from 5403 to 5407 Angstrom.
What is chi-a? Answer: 1.044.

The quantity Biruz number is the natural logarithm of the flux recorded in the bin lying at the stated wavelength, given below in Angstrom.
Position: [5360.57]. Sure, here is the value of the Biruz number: 2.573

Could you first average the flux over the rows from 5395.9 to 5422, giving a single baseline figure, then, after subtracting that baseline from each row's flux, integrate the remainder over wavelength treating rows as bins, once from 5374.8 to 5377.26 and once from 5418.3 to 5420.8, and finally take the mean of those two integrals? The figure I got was 1.7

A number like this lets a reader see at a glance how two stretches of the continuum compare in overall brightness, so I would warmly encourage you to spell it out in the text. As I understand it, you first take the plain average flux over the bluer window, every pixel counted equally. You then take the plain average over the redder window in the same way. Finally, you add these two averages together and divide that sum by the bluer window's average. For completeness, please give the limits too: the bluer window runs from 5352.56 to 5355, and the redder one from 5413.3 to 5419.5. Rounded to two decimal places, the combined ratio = 1.99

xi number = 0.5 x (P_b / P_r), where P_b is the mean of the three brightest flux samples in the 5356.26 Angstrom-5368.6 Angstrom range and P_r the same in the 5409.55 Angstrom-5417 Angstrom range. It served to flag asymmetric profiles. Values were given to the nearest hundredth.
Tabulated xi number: 0.55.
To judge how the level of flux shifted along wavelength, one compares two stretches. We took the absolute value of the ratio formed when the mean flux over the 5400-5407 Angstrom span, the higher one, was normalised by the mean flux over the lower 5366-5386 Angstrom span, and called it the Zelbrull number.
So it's 0.90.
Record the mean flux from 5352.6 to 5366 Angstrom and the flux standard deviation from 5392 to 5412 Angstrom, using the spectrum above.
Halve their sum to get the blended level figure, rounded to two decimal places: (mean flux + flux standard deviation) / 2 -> 6.59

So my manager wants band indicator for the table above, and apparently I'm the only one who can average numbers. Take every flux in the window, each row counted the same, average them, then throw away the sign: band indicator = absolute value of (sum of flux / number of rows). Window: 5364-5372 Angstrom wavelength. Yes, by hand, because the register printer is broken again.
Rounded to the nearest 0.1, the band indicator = 12.7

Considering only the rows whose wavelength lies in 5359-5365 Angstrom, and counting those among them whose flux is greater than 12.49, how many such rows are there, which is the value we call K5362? 5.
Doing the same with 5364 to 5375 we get 4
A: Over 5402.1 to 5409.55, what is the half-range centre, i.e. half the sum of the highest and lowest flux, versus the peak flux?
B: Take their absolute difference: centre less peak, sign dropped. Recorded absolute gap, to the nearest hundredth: 0.73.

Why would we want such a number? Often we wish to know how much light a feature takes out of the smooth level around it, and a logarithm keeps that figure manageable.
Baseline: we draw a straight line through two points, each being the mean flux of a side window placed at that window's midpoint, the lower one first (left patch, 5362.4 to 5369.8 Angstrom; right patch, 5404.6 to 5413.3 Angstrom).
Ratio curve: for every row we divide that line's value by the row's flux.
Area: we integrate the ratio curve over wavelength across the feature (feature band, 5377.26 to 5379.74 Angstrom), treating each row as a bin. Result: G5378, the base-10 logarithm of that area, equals 0.394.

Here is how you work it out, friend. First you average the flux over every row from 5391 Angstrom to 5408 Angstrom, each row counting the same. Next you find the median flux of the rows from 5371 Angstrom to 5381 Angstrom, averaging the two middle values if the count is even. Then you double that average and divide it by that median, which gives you 1.89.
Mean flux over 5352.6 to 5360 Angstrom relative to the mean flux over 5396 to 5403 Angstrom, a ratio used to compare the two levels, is 1.11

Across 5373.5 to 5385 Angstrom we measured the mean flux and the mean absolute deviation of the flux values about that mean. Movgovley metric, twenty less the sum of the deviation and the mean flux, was 7.7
